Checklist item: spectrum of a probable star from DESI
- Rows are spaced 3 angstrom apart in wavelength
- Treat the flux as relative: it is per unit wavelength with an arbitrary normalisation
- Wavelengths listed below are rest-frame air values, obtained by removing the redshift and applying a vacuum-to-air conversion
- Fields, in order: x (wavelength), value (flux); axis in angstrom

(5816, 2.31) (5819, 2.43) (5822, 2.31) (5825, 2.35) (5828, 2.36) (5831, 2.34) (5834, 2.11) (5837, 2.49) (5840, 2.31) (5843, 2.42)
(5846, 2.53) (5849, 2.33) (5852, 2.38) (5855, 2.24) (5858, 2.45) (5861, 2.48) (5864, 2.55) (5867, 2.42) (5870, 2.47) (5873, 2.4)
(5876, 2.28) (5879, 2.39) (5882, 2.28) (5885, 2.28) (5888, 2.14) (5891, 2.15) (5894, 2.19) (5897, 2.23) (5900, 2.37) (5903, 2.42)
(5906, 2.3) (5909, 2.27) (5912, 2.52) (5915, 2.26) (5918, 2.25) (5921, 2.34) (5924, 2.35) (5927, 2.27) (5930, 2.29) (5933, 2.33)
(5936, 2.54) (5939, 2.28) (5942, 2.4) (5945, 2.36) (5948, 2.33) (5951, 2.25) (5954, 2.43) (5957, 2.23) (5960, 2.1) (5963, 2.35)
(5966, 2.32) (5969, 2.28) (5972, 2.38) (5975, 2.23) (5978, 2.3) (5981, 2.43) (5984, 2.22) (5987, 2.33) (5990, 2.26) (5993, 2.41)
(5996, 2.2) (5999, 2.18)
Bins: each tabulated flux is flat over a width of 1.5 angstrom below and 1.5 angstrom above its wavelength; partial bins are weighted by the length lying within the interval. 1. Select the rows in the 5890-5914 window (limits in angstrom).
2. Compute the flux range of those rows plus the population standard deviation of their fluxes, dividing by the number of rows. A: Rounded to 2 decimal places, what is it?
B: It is 0.49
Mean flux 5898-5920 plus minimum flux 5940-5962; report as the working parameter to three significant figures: 4.44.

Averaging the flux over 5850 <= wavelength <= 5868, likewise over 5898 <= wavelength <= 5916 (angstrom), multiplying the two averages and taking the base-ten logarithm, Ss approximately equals 0.756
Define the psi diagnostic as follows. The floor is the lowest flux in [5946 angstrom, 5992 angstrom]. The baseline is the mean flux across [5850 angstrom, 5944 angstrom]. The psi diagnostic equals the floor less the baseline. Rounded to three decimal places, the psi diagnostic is -0.239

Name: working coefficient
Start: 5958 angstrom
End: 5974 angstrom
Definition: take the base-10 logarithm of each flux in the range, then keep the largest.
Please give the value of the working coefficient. 0.377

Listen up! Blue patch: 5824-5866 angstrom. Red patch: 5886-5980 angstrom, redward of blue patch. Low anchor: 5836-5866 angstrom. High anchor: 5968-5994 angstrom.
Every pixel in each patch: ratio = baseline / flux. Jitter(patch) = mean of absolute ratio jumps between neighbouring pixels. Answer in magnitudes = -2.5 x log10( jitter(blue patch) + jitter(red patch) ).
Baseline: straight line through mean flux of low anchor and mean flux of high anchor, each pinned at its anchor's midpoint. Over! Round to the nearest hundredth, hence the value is 2.46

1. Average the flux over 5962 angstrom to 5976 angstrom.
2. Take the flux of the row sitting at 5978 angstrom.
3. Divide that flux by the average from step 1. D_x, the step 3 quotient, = 0.99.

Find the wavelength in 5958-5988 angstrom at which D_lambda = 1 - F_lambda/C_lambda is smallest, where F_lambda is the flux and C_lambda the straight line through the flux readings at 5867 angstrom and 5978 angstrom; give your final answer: 5981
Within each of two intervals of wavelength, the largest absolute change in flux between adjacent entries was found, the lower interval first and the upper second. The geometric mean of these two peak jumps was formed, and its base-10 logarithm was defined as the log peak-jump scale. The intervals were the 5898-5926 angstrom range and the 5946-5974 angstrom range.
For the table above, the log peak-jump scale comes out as -0.594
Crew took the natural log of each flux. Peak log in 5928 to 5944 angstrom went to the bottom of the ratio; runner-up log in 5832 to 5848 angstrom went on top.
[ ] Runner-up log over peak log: 0.98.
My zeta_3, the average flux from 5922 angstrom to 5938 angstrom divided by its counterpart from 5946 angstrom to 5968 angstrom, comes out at 1.03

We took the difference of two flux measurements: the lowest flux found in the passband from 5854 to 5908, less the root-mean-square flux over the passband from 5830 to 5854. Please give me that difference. -0.227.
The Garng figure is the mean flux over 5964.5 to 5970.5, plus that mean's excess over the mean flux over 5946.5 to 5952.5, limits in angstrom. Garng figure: 2.31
